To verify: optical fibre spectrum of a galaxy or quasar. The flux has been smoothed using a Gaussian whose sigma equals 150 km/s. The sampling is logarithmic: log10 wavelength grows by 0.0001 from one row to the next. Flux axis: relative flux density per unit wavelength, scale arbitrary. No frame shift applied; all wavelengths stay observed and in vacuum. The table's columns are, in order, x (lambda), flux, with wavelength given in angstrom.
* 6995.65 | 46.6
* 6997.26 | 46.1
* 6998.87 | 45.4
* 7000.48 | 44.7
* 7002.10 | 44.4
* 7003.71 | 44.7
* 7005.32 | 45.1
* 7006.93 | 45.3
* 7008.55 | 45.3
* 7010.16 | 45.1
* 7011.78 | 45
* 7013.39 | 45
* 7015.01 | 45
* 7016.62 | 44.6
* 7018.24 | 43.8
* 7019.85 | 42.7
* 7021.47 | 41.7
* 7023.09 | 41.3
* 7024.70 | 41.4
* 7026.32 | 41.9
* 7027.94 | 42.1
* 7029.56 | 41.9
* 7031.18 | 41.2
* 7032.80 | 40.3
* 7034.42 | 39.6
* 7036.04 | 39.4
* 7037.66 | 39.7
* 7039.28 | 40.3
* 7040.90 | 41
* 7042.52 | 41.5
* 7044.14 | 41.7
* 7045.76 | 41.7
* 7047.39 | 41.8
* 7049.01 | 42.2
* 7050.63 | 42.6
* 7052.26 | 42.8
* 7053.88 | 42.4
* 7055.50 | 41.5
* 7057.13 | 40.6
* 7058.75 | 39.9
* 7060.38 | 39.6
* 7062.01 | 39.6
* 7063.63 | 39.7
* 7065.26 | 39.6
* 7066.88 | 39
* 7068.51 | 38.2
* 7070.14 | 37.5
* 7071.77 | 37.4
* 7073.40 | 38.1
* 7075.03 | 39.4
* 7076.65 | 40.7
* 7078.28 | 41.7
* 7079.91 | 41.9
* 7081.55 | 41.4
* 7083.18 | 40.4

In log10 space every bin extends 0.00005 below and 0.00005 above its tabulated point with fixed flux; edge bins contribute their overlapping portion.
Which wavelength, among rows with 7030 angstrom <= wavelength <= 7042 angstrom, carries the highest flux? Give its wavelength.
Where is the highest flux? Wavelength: 7031.18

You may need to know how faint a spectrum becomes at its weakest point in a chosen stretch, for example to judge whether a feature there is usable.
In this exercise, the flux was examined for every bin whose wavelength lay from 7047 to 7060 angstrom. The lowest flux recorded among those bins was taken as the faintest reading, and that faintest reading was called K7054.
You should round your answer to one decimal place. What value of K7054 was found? 39.9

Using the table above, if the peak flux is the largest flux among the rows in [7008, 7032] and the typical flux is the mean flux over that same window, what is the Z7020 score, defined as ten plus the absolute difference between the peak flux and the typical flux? 12.1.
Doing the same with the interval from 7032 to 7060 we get 11.7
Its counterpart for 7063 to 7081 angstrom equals 12.5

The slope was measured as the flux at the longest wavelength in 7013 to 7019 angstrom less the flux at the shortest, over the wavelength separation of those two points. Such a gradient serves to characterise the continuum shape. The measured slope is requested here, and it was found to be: -0.25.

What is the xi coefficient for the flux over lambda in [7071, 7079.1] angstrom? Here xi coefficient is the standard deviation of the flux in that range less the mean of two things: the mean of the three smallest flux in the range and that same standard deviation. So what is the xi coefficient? -18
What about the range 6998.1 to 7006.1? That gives -22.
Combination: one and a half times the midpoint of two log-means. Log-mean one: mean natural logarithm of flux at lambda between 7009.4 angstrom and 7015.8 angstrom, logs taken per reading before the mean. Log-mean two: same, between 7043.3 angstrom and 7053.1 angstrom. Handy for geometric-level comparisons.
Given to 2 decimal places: 5.66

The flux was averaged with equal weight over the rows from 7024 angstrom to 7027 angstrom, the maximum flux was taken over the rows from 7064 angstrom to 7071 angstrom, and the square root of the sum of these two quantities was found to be 9.01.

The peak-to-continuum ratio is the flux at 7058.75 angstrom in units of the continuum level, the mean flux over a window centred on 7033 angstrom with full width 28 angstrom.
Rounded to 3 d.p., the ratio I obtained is 0.970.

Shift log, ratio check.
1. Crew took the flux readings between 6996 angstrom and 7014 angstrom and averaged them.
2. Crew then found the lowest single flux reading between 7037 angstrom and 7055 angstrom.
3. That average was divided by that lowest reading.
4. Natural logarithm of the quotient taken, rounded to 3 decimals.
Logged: 0.128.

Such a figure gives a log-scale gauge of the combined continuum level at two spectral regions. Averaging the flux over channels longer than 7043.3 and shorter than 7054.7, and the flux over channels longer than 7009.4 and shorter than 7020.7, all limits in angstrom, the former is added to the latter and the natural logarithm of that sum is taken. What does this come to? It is 4.46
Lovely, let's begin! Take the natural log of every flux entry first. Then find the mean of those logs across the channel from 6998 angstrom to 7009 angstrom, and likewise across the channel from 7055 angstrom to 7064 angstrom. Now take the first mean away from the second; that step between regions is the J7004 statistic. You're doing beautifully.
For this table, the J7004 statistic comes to -0.114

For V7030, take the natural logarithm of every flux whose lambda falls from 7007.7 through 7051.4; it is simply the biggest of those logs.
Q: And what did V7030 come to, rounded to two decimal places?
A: 3.81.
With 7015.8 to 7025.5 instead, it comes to 3.80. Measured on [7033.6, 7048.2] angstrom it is 3.73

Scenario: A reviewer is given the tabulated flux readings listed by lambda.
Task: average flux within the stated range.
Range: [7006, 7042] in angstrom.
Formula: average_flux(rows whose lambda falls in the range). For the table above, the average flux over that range 42.4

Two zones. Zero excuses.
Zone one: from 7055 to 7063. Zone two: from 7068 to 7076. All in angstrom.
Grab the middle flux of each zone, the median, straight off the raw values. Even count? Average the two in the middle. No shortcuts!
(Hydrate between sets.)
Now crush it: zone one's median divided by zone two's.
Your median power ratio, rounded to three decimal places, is 1.047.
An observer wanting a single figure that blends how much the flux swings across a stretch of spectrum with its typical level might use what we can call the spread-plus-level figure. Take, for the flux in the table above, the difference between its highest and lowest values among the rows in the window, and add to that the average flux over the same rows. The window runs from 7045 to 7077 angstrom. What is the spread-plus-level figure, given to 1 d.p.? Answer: 45.6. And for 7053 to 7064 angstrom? 43.3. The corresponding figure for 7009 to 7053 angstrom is 47.8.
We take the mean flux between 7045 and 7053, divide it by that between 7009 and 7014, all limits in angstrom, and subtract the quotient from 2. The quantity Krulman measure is 1.06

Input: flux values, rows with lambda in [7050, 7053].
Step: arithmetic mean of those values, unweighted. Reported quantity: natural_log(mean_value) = 3.75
